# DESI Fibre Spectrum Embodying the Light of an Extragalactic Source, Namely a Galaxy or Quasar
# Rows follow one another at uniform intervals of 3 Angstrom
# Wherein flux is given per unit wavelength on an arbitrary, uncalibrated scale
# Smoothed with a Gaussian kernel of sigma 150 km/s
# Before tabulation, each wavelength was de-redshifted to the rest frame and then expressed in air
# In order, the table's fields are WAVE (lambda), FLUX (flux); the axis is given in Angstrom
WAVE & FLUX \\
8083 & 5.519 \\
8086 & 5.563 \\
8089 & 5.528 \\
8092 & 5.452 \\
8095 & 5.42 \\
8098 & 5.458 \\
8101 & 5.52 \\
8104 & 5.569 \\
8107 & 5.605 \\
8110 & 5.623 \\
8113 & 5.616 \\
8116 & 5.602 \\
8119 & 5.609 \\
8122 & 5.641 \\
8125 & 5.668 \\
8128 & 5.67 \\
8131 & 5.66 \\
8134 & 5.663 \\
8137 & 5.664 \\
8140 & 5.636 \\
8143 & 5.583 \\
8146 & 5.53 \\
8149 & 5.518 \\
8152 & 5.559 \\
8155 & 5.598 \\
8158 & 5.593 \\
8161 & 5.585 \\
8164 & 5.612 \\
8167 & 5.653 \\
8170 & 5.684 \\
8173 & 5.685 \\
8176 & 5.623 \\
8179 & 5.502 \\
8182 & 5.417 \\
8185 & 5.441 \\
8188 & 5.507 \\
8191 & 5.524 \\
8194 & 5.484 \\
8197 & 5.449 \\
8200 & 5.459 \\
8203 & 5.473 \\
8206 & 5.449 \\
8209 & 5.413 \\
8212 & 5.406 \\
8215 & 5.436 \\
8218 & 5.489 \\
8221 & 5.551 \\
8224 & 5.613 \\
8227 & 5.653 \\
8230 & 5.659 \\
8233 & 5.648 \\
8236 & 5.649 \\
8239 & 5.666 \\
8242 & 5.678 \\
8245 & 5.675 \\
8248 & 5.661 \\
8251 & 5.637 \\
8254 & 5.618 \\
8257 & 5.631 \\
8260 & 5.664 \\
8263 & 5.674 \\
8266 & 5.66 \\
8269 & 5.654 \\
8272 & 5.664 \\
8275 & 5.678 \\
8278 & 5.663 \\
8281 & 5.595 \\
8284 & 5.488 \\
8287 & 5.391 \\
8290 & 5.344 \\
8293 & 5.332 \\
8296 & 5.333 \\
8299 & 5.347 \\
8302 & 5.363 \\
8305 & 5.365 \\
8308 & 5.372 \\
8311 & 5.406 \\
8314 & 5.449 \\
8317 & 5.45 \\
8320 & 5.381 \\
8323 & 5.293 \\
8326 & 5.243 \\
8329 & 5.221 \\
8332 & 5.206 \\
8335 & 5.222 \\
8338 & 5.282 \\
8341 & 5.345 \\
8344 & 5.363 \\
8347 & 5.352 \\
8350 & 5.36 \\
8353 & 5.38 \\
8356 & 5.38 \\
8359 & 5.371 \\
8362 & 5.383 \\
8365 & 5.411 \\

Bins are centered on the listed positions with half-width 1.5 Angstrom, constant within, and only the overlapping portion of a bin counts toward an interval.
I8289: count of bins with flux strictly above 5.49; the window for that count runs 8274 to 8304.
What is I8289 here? 3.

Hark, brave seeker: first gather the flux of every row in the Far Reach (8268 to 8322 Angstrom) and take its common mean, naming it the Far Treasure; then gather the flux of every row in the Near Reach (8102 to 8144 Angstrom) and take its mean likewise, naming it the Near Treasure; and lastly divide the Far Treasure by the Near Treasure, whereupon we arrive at 0.97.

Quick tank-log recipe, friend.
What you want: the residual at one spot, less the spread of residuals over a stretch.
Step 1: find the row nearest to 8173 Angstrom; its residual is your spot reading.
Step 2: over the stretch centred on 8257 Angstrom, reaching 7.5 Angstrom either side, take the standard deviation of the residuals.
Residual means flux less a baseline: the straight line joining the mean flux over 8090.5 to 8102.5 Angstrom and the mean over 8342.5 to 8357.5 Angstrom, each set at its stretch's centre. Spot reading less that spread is 0.23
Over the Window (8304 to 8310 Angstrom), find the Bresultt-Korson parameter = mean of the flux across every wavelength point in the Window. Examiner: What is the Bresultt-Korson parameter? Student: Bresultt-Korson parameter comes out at 5.37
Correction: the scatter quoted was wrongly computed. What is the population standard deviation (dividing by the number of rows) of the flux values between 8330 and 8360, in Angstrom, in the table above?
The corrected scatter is 0.062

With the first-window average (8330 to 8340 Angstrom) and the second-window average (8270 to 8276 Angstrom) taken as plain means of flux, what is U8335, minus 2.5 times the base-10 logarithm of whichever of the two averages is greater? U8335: -1.88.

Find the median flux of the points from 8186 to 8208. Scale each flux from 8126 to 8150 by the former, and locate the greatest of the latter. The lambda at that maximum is 8128 Angstrom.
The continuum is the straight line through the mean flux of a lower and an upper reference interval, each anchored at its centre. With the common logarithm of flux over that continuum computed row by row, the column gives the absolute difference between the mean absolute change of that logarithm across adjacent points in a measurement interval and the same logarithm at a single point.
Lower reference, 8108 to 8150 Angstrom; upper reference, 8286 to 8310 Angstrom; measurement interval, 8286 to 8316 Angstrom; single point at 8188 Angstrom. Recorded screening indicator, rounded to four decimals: 0.0035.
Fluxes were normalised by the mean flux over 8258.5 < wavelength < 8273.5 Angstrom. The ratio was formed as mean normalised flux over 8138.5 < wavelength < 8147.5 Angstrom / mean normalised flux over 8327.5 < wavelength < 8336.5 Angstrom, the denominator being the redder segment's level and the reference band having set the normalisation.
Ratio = 1.07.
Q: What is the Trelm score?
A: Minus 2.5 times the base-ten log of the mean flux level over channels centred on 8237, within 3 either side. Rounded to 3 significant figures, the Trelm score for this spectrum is -1.88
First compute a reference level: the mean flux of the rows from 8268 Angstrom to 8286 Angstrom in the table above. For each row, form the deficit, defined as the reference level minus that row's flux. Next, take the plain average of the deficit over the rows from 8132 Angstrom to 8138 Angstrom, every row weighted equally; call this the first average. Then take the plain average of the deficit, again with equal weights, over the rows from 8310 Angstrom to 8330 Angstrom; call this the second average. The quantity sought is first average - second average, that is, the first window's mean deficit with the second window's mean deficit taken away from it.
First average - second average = -0.31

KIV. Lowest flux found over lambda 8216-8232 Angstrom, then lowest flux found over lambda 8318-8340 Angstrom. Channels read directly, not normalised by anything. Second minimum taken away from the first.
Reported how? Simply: 0.28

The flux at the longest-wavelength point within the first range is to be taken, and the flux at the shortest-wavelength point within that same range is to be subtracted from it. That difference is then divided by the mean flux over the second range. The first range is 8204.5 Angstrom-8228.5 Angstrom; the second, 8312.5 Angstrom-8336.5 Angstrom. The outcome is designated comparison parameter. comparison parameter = 0.04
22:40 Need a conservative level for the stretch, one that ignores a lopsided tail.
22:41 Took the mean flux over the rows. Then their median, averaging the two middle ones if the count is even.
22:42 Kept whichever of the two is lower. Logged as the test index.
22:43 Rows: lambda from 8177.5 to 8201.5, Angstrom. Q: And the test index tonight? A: 5.47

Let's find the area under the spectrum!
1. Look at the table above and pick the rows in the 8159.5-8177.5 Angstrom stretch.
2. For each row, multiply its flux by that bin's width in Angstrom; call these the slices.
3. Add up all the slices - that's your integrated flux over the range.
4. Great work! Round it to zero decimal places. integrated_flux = 102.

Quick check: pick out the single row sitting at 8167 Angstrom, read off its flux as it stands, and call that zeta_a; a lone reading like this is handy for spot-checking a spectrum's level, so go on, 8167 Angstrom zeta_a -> 5.653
